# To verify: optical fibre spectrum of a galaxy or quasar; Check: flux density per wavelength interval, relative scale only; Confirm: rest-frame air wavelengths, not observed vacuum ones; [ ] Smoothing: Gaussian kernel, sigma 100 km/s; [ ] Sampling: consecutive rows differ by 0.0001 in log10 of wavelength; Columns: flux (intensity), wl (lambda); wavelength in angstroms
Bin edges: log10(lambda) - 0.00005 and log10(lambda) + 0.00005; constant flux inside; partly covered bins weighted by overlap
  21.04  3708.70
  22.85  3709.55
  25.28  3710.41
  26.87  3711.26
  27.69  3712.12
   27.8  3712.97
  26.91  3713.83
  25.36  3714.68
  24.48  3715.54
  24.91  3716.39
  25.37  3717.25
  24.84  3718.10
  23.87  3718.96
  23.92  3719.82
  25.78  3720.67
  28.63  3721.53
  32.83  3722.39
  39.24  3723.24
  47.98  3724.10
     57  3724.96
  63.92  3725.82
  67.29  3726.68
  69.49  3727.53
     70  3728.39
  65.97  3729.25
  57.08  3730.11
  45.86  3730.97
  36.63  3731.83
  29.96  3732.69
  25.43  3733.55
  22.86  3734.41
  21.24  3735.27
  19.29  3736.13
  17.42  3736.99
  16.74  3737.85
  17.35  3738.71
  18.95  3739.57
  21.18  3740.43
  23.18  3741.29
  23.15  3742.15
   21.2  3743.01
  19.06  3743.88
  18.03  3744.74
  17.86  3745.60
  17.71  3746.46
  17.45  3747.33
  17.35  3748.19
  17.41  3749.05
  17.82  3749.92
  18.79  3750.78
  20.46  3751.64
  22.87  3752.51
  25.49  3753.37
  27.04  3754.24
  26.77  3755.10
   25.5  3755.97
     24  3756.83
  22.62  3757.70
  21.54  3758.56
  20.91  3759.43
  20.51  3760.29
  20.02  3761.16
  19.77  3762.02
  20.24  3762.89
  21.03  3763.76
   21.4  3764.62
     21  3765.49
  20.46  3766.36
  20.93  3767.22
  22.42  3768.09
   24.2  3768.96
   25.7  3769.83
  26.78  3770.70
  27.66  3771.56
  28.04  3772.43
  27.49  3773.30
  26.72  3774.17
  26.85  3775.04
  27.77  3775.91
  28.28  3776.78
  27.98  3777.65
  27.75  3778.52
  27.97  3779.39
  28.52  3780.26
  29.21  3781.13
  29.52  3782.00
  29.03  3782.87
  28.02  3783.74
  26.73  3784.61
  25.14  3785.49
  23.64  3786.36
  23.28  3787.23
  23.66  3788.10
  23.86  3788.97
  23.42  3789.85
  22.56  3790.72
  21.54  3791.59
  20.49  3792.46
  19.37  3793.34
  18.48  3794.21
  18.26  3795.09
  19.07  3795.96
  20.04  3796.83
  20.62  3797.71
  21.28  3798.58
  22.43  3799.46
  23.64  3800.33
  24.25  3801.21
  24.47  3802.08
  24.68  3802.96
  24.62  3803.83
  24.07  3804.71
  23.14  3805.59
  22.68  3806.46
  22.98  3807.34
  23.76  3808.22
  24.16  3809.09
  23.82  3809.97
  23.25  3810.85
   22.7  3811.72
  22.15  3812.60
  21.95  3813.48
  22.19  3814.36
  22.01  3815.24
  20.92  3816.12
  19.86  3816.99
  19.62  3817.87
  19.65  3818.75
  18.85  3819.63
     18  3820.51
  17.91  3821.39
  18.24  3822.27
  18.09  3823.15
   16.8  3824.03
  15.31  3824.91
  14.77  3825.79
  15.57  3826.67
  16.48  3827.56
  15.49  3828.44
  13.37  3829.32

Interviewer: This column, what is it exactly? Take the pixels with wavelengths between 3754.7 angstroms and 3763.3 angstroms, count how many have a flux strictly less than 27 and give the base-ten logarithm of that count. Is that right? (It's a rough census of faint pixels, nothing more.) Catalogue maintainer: 1.00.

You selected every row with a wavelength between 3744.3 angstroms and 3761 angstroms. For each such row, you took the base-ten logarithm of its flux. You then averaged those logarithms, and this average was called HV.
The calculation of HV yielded 1.32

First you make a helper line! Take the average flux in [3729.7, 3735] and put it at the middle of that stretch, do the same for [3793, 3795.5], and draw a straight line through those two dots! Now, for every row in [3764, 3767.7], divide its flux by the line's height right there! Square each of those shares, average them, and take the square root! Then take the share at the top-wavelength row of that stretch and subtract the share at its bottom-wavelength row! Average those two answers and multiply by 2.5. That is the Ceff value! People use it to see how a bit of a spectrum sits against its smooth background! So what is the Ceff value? 1.0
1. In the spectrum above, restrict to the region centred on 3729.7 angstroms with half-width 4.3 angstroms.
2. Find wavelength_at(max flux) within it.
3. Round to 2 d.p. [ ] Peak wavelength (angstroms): 3728.39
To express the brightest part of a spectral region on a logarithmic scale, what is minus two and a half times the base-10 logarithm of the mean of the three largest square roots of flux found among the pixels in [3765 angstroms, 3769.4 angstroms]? -1.69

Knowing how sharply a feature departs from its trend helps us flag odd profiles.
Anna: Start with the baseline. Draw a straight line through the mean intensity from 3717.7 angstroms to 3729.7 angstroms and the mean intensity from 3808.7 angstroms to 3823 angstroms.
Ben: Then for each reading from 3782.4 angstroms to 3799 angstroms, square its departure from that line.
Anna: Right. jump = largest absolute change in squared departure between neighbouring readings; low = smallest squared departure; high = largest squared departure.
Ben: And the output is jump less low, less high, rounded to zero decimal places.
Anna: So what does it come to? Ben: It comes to -53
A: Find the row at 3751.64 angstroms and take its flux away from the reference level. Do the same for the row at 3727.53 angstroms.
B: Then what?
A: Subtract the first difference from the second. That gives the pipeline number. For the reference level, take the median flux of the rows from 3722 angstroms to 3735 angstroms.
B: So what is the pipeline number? -49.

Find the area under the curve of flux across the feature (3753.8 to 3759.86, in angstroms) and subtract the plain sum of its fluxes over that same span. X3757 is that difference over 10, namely -2.27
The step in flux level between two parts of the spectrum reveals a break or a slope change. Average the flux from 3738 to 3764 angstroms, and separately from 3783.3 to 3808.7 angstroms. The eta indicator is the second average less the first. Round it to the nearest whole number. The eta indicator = 2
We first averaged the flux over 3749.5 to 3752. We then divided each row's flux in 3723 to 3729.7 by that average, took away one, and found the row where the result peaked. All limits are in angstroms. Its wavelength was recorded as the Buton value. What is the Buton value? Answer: 3728.39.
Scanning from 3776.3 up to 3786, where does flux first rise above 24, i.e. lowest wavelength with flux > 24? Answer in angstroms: 3776.78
